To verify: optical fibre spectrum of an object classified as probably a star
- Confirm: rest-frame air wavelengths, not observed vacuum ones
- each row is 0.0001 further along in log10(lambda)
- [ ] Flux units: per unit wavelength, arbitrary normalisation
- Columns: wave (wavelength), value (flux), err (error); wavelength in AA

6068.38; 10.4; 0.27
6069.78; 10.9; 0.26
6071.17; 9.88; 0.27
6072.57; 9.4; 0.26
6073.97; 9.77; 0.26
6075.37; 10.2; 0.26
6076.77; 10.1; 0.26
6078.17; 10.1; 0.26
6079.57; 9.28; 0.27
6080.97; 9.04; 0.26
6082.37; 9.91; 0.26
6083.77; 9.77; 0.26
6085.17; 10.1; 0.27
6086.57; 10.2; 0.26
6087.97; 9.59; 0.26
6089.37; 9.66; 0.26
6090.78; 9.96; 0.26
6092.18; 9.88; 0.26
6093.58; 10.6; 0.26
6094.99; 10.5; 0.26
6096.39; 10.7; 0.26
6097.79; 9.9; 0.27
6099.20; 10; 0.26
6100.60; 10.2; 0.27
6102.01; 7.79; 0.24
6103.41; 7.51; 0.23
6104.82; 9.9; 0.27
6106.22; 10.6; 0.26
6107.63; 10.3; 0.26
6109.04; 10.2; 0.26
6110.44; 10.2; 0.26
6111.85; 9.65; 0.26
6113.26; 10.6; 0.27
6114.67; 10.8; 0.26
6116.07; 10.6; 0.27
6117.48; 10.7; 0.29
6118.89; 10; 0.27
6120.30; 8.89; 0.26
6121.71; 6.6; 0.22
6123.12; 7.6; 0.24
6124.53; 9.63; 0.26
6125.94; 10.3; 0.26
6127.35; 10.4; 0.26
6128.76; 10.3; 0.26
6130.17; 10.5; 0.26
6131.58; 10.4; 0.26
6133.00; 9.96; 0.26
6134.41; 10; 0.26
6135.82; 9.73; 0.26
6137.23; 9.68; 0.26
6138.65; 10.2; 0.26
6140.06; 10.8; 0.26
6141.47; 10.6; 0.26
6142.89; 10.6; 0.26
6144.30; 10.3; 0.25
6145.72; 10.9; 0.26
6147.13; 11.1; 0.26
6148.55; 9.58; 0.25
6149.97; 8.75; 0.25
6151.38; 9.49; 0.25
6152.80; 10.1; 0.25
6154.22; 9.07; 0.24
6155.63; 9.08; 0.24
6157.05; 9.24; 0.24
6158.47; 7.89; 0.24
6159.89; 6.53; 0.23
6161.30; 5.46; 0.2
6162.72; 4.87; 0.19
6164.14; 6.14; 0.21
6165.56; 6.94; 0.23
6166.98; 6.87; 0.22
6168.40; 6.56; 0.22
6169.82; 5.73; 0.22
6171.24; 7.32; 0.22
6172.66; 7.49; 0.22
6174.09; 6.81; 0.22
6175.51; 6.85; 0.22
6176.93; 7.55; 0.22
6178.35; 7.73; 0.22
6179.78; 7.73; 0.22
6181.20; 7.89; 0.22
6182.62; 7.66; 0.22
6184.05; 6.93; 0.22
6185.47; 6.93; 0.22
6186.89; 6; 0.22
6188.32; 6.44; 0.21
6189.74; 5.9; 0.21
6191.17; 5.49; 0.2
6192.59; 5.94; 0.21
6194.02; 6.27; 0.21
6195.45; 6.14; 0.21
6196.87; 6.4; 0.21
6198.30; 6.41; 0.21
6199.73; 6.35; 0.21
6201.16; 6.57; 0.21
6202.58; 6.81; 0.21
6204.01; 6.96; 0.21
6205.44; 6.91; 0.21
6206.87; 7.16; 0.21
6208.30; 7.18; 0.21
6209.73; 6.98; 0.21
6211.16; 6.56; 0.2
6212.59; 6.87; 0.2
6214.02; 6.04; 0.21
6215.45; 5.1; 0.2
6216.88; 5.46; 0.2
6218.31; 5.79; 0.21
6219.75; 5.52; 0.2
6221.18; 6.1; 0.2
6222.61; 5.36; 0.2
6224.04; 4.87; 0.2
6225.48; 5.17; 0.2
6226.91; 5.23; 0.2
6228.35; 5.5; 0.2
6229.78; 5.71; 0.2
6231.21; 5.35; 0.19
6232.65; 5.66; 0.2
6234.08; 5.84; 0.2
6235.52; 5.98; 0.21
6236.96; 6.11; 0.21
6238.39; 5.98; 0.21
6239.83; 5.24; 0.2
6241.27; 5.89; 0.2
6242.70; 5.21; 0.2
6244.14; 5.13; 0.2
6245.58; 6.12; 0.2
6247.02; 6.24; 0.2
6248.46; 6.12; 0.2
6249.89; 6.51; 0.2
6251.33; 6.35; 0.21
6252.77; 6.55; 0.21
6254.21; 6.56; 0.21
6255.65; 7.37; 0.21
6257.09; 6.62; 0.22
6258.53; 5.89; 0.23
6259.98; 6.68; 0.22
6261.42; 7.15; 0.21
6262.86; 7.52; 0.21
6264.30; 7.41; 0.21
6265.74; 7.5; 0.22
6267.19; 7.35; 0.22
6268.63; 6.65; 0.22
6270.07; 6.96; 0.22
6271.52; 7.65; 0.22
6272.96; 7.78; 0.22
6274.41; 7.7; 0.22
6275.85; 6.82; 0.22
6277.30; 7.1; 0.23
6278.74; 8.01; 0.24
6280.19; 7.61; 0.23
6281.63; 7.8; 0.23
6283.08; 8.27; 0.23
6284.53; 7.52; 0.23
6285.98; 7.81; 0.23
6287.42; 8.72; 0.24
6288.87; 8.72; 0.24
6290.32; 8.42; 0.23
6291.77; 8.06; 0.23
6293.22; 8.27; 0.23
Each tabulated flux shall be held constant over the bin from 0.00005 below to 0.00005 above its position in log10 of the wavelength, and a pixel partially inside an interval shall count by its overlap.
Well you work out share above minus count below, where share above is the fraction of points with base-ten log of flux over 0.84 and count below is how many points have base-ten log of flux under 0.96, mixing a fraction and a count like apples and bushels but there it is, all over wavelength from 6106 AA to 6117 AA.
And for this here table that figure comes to 1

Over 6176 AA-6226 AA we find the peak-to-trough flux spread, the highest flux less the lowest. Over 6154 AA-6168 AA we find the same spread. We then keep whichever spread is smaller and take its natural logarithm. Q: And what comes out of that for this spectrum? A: 1.1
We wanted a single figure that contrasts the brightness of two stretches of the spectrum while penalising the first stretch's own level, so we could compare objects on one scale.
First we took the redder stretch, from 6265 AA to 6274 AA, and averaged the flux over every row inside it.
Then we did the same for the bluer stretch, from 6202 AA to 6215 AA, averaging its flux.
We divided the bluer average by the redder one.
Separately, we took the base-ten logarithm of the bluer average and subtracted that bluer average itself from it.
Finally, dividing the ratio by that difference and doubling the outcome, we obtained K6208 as -0.311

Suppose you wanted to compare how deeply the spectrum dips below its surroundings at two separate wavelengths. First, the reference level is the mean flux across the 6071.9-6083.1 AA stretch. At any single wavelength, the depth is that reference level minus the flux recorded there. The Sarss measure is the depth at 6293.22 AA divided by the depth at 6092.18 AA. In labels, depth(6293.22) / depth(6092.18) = -9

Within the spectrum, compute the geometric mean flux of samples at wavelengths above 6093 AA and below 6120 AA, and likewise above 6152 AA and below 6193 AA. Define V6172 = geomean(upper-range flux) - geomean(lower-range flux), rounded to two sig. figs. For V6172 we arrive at -3.0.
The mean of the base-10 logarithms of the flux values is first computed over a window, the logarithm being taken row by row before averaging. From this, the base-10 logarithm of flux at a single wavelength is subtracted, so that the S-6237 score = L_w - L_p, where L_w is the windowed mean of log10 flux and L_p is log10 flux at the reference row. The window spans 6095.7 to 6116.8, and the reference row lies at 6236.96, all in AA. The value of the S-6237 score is 0.21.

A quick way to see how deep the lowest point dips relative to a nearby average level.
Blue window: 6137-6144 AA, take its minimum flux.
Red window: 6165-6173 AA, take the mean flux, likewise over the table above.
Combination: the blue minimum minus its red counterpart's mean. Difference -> 2.9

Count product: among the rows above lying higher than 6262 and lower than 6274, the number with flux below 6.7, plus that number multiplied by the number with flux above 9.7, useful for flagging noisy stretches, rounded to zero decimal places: 1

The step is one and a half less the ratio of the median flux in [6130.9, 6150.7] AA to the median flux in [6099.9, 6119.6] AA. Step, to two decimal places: 0.50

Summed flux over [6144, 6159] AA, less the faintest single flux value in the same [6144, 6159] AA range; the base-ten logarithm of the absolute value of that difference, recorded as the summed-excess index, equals 1.99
